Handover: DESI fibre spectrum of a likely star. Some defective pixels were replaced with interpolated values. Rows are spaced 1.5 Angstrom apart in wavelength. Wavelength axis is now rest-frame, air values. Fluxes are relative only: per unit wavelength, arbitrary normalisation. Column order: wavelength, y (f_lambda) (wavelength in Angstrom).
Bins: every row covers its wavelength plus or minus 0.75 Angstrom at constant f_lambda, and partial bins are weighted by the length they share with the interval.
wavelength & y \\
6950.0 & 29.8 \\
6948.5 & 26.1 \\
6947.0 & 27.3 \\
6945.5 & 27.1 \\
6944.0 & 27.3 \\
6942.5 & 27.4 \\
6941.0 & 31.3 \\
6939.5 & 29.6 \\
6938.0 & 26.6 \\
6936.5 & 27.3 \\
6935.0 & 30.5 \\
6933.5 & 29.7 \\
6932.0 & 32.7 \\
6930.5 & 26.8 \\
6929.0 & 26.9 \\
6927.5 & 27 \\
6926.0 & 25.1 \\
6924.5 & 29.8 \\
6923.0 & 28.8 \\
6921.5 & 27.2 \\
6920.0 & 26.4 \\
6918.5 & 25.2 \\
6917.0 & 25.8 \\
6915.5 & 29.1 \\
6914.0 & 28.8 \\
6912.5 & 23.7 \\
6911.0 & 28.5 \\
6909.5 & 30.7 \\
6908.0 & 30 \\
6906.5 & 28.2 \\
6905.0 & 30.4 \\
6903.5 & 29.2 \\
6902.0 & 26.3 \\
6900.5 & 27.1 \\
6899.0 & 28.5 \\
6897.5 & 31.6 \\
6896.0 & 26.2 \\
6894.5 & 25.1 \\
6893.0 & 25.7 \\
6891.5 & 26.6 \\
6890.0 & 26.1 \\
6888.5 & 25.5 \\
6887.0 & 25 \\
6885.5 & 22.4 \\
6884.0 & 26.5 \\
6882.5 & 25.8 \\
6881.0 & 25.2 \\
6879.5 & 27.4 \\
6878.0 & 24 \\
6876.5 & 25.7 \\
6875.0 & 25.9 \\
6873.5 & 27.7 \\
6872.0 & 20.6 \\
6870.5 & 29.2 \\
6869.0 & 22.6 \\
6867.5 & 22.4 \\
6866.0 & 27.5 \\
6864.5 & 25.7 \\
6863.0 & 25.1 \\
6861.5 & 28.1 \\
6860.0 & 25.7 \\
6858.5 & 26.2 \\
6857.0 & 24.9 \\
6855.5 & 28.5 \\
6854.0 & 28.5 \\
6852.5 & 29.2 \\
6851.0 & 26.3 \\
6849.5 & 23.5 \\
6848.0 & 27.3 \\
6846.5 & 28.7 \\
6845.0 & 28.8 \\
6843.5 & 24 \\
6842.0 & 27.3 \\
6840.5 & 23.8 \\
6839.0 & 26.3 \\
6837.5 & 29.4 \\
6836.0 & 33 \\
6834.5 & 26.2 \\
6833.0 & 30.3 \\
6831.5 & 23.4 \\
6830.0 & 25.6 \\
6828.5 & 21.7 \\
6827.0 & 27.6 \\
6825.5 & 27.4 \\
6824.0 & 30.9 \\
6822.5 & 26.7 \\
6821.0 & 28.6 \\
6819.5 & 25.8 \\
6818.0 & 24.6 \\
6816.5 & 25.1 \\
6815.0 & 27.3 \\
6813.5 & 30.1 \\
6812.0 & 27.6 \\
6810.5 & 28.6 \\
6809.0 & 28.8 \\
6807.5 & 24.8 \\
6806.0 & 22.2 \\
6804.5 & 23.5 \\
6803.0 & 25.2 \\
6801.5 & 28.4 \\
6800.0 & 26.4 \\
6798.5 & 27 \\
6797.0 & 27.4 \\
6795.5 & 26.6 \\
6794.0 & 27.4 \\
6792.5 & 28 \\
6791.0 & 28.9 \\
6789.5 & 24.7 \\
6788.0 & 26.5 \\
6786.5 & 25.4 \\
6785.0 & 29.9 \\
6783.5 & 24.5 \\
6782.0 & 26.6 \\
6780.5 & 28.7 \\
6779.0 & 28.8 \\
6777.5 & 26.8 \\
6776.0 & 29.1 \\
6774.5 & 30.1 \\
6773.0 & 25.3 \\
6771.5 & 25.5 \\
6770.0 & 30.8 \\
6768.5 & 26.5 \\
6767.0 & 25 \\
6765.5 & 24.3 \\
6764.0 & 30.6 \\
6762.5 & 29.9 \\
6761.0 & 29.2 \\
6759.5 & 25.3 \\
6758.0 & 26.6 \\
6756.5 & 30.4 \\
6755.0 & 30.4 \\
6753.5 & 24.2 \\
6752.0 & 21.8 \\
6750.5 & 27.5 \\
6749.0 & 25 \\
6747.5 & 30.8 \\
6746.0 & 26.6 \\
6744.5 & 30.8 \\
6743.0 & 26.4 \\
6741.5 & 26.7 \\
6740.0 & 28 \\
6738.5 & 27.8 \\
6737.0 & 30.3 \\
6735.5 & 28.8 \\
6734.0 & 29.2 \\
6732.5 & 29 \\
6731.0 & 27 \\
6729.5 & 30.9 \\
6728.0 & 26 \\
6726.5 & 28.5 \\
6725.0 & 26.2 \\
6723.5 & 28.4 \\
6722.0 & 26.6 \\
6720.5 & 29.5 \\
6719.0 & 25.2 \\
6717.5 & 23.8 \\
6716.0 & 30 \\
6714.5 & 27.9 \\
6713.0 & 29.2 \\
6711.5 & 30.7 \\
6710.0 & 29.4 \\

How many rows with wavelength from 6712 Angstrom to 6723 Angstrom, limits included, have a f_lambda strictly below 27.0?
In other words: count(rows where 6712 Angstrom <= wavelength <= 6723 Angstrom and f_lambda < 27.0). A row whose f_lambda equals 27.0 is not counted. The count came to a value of 3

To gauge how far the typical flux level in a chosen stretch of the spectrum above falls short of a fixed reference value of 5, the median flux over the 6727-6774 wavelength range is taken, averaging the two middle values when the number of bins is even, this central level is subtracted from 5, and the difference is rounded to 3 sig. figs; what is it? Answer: -22.5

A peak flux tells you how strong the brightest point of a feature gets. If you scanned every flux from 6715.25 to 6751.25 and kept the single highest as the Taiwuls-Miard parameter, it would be 30.9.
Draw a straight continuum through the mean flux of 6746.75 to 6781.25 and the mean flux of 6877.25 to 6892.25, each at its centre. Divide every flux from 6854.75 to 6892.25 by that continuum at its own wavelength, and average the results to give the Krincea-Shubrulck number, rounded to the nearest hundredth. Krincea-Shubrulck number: 1.00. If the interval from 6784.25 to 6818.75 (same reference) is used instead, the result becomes 0.99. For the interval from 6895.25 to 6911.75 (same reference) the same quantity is 1.15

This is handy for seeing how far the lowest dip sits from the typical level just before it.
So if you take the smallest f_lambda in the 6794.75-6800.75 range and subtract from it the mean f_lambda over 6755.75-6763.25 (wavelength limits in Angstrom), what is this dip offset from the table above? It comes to -1.88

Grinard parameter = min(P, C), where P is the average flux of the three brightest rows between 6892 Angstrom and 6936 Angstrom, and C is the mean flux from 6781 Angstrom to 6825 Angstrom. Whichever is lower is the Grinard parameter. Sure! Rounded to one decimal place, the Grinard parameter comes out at 26.8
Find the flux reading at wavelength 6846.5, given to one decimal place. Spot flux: 28.7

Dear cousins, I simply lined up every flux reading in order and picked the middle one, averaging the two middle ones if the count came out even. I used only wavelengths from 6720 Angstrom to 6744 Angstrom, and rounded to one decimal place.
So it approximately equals 28.2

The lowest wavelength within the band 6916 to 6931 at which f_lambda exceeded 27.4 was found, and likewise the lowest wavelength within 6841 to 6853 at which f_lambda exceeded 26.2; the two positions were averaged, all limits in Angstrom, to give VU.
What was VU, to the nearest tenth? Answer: 6882.5 Angstrom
